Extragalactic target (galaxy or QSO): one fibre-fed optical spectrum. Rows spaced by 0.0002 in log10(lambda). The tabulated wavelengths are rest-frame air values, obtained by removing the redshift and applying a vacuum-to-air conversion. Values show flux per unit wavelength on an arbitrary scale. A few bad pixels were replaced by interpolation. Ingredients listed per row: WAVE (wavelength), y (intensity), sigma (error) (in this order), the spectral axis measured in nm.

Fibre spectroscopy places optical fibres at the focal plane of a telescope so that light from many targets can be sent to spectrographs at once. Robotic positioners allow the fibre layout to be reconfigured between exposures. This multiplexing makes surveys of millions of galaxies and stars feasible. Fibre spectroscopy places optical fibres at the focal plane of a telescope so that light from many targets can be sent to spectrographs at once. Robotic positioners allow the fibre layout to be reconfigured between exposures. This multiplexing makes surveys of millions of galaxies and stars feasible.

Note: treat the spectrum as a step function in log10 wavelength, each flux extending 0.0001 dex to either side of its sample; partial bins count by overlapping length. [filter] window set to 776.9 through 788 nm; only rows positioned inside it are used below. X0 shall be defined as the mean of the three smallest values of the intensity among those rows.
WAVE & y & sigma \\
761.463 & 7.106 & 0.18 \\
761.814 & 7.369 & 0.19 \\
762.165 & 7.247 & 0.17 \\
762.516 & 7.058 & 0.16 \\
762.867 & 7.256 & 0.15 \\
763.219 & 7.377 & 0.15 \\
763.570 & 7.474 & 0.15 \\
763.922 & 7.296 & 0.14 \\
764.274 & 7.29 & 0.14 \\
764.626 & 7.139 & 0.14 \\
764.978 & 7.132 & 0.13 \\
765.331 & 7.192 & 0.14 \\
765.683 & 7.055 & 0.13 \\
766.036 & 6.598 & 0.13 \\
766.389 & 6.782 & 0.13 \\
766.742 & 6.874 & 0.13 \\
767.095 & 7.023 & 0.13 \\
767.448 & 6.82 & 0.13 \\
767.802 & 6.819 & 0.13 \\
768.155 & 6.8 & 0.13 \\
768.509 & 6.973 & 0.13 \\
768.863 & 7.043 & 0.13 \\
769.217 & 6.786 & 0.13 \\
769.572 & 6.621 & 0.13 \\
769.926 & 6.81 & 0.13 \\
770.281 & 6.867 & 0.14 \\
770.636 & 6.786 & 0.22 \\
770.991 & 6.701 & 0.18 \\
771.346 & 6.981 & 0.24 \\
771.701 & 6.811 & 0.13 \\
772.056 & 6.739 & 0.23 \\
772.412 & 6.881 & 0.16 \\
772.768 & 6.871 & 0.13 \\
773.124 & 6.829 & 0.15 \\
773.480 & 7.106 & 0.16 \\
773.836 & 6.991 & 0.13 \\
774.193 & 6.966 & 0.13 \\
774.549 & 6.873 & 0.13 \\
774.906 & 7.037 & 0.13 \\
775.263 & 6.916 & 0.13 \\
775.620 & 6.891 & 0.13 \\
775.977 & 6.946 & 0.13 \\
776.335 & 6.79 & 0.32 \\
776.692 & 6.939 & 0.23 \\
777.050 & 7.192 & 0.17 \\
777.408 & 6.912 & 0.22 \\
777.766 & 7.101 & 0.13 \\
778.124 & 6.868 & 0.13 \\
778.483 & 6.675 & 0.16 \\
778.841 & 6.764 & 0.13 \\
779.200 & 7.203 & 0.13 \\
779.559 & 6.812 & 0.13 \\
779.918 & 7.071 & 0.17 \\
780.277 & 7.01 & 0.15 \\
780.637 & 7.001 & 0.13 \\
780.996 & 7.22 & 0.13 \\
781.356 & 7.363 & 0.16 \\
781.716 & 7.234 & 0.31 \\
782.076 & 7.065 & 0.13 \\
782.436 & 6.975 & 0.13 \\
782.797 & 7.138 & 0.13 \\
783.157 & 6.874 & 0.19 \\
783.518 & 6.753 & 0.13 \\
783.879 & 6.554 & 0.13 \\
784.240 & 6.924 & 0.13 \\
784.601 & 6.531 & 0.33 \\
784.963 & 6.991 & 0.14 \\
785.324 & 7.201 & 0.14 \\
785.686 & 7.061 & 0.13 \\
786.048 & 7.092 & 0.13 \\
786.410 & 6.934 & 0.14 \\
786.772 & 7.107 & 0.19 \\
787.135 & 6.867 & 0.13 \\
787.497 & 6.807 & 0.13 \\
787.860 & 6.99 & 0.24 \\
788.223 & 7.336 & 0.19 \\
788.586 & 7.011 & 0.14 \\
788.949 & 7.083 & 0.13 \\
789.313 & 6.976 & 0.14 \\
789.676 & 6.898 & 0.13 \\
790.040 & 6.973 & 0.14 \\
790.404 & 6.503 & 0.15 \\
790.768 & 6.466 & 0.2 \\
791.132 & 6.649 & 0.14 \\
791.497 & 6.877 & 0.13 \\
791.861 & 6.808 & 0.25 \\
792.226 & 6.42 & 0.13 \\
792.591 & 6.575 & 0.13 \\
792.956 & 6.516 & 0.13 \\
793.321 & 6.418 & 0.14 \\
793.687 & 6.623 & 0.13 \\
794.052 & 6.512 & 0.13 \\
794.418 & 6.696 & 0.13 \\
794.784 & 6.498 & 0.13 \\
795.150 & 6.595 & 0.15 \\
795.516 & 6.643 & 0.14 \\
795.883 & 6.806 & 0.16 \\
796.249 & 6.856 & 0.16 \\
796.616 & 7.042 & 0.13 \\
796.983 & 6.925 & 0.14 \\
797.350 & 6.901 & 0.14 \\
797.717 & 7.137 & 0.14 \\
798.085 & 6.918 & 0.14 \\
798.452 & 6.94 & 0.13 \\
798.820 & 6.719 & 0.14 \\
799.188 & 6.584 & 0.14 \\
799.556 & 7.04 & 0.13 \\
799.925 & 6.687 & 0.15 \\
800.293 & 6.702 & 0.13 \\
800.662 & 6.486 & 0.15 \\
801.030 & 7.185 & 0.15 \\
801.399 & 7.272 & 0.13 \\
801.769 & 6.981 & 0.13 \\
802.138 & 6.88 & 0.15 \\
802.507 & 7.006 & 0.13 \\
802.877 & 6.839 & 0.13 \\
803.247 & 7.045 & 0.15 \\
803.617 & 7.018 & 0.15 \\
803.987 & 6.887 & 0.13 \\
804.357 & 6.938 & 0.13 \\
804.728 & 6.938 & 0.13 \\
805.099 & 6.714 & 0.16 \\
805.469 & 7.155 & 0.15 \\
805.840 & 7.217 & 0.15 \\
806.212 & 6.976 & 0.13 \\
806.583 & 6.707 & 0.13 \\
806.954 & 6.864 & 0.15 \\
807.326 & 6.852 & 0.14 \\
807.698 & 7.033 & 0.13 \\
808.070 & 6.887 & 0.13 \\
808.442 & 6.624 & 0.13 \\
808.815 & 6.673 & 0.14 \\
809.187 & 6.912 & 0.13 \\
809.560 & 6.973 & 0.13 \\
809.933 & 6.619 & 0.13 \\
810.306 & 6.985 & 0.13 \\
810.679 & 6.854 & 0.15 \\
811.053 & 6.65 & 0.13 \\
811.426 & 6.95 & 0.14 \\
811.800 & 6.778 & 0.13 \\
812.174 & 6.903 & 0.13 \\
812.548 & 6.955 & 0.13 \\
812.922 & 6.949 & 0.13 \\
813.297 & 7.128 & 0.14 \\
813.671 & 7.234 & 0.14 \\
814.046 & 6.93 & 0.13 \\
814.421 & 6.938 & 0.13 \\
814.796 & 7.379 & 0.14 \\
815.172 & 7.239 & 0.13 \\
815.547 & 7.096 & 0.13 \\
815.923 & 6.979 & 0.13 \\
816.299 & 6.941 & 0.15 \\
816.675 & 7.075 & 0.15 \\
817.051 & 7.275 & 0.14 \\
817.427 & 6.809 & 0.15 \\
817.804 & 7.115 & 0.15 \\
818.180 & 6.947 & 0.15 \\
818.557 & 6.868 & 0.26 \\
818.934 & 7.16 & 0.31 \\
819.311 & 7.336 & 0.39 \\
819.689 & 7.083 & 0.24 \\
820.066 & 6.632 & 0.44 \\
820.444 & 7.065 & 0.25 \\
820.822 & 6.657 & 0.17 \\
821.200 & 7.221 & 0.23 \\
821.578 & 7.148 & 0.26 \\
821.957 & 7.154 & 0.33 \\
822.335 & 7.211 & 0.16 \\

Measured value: 6.59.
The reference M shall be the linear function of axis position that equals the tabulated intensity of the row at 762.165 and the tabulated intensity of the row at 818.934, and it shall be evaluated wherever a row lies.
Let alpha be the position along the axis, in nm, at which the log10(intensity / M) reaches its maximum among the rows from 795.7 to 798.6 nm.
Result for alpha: 797.717 nm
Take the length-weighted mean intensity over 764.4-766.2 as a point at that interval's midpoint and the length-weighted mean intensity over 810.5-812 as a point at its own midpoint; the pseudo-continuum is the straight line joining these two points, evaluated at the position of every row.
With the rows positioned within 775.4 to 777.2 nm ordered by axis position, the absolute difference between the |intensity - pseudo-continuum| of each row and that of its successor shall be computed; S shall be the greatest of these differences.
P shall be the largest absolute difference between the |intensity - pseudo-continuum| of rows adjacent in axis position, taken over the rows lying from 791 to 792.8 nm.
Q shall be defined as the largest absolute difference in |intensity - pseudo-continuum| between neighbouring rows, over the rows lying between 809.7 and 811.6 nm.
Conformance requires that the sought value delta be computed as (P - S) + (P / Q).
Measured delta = 3.20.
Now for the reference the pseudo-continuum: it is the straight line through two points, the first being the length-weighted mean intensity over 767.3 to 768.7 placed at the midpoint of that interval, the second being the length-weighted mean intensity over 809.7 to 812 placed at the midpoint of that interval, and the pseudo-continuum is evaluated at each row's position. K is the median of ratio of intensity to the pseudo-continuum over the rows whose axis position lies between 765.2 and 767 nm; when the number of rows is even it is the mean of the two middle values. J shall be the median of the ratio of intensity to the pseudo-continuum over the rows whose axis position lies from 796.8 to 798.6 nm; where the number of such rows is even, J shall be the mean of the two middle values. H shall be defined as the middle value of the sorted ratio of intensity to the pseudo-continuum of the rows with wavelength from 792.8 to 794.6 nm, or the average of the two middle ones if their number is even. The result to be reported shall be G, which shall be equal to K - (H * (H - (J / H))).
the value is 1.11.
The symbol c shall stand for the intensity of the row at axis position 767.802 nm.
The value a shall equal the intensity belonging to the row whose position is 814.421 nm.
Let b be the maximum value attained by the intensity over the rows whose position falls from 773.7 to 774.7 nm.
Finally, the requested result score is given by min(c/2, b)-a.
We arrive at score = -3.5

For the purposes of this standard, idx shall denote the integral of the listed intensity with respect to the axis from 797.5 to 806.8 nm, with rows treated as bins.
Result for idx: 64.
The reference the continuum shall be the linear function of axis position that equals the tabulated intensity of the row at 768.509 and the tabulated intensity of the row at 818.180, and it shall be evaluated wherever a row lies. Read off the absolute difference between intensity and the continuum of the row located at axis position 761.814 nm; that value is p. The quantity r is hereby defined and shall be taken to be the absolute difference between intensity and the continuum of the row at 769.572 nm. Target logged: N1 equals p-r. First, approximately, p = 0.39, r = 0.35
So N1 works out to 0.04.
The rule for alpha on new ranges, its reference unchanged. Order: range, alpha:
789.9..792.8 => 790.040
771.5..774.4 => 773.480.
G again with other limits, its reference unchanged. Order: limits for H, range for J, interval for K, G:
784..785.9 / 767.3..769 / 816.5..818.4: 0.99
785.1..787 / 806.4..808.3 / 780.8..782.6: 0.99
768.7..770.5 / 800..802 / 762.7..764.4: 1.10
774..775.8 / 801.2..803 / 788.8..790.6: 1.02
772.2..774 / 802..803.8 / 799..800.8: 1.00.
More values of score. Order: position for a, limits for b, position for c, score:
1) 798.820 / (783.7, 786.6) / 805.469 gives -3.1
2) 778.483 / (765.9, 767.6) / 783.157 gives -3.2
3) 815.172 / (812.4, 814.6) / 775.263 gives -3.8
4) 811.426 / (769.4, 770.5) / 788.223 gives -3.3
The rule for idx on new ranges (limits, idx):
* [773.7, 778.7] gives 35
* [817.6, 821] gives 24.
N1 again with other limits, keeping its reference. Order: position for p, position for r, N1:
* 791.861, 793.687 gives -0.18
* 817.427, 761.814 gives -0.25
